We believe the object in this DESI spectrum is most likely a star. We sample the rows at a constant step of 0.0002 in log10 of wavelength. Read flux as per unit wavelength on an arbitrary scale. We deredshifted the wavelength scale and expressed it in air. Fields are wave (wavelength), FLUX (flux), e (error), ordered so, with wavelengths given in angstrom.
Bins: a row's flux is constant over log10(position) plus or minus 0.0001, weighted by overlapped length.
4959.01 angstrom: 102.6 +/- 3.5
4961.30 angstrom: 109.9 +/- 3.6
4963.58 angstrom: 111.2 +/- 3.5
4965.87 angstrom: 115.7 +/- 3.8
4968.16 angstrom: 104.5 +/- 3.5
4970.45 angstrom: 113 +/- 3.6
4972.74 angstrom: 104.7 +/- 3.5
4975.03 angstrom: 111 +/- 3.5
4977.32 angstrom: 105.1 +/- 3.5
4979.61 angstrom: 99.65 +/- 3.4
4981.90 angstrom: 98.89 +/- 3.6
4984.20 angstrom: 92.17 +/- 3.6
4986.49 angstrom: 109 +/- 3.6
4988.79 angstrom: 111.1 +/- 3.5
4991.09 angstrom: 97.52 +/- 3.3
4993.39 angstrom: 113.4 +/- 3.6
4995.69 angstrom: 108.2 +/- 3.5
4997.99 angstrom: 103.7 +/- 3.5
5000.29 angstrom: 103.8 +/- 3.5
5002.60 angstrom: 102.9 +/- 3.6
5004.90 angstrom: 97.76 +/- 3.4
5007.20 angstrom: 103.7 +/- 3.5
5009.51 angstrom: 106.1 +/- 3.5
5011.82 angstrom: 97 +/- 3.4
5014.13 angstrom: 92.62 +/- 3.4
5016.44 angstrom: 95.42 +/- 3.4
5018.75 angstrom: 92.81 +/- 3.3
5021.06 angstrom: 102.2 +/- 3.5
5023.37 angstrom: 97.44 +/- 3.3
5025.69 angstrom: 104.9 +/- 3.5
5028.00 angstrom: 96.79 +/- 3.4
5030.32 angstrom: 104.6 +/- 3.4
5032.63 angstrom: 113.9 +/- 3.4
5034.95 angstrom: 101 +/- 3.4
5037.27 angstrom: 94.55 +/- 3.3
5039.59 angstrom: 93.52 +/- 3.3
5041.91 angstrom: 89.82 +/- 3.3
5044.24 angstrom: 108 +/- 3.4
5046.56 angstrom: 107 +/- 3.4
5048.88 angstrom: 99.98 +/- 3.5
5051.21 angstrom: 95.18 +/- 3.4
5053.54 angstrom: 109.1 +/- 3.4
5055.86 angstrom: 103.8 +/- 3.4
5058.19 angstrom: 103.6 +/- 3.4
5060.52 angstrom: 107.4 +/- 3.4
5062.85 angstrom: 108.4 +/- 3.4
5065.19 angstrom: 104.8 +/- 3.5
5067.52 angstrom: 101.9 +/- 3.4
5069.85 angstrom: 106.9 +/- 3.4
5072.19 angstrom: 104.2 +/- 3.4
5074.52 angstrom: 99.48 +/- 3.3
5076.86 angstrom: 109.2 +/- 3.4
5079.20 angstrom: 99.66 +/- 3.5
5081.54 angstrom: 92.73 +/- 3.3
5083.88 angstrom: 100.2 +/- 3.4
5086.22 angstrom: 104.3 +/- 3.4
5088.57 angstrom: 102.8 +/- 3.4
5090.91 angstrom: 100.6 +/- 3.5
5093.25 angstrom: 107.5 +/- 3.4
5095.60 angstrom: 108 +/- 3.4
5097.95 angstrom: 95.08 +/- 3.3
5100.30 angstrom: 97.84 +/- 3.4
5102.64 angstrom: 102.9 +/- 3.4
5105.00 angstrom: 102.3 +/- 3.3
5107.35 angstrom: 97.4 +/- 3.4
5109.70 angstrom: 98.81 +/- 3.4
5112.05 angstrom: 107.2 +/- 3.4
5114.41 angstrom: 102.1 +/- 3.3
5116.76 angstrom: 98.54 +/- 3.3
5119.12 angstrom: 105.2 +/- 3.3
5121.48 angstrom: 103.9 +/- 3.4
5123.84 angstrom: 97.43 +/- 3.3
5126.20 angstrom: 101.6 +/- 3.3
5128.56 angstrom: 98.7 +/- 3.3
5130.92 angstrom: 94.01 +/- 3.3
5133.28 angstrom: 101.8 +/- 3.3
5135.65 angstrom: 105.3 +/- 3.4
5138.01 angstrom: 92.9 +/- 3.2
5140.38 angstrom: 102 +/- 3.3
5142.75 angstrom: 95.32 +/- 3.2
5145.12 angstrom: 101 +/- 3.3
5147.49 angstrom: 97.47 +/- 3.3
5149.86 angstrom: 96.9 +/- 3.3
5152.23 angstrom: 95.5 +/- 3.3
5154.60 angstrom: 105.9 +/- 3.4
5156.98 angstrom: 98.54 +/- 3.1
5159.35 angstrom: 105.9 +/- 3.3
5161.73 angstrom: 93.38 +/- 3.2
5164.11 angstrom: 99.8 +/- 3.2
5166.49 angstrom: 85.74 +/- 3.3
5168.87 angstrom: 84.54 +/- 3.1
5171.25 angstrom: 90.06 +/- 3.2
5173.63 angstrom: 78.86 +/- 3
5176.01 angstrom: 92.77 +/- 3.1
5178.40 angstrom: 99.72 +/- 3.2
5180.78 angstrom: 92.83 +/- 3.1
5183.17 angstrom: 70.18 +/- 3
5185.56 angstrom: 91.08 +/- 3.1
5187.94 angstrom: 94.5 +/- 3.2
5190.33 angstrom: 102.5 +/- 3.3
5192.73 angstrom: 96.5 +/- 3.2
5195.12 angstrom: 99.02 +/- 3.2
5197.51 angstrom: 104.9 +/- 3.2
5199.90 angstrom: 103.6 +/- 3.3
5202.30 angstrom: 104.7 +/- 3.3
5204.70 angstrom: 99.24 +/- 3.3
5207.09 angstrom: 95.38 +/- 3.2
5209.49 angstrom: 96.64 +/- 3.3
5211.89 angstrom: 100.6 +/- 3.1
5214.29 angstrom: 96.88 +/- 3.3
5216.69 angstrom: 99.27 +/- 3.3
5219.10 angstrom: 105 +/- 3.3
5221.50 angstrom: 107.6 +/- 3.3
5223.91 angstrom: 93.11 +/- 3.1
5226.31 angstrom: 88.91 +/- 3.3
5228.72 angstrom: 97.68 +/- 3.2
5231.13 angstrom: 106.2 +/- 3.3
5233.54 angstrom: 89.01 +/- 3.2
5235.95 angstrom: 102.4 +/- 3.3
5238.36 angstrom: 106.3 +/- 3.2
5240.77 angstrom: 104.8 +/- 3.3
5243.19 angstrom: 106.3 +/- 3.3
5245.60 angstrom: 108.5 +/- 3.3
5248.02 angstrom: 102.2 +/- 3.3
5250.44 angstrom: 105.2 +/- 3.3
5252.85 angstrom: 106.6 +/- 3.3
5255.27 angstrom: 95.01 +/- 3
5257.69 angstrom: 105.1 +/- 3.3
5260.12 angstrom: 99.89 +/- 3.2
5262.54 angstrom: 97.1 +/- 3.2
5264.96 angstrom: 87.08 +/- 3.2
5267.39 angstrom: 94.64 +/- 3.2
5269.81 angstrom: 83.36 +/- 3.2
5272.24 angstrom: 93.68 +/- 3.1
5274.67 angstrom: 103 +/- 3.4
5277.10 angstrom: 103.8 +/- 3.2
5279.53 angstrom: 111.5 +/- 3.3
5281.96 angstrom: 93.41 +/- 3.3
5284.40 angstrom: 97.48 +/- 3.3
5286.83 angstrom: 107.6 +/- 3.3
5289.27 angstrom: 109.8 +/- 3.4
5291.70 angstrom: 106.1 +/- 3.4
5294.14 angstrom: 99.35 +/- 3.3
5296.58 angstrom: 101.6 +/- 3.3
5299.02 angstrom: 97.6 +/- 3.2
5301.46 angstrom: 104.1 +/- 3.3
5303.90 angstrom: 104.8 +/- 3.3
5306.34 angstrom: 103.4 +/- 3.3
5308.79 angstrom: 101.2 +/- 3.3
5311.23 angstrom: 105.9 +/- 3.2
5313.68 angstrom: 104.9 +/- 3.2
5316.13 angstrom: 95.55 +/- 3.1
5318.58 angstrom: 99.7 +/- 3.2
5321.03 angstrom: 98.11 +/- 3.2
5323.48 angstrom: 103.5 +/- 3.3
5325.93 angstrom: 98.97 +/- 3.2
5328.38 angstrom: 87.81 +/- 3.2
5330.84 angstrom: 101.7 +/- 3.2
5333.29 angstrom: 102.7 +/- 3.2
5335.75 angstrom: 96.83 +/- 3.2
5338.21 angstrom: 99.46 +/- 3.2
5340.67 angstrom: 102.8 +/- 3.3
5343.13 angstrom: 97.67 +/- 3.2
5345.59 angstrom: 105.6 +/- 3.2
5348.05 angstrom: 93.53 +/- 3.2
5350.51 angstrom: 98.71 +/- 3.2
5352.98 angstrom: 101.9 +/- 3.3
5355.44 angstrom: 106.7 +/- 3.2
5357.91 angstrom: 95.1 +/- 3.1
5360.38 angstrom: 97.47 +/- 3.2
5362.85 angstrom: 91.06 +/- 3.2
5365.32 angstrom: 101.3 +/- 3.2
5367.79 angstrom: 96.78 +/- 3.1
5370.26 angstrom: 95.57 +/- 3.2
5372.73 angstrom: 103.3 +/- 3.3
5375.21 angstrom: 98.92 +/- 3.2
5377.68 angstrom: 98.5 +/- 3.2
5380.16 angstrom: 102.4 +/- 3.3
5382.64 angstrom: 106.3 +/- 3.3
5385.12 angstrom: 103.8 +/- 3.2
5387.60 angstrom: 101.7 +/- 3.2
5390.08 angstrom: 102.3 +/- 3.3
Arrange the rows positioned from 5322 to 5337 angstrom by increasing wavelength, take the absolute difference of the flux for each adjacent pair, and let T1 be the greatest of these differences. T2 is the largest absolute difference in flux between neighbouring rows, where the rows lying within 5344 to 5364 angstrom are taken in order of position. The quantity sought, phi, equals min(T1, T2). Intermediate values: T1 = 13.9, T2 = 12.1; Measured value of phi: 12.1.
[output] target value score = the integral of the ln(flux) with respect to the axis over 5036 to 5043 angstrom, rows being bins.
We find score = 31.7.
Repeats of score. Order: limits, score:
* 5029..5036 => 32.7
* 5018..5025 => 32.1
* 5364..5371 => 32.1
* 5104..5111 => 32.2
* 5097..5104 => 32.1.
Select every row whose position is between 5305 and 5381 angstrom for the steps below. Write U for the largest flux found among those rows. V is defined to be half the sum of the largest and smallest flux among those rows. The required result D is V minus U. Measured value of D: -9.4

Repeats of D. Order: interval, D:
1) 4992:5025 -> -10.4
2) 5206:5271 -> -12.6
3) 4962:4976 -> -5.6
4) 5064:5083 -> -8.2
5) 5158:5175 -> -13.5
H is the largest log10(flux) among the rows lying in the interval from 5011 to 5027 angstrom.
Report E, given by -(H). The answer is -2.021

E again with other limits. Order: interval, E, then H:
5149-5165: -2.025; 2.02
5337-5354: -2.024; 2.02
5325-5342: -2.012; 2.01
